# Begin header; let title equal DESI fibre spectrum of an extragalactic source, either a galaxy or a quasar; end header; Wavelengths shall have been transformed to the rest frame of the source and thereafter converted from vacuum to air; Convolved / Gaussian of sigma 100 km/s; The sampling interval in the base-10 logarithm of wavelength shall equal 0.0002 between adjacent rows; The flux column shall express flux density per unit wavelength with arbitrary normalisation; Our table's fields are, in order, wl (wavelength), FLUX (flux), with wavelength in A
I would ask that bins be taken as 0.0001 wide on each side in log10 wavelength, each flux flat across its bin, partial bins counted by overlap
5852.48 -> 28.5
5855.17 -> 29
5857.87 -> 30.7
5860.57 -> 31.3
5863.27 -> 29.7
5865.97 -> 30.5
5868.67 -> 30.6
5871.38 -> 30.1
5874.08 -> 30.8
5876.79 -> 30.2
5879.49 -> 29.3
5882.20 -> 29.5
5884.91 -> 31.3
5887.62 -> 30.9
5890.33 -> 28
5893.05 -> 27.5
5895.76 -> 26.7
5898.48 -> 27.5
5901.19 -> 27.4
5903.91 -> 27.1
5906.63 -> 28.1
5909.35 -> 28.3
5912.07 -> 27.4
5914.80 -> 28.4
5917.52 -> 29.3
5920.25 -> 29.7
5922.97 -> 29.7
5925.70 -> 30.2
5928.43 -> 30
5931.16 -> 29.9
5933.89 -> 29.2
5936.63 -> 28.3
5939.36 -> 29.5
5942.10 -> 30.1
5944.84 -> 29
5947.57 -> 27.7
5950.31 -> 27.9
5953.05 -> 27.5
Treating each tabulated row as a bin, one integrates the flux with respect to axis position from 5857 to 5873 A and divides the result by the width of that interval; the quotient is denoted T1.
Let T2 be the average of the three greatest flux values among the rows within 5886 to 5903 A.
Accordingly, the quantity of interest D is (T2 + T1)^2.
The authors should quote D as 3514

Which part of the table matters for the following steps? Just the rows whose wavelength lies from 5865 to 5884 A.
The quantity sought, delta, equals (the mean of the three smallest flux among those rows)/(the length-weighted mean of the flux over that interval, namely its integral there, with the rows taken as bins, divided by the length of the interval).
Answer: 0.982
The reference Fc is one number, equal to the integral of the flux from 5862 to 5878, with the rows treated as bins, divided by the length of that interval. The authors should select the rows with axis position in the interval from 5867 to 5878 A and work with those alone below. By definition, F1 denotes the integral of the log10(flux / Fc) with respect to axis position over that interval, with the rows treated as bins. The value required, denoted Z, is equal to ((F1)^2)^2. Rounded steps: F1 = 0.02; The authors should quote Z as 0.000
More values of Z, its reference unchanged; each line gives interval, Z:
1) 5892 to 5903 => 0.066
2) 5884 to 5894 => 0.000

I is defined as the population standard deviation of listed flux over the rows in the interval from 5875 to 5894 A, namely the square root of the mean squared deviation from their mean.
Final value 1.3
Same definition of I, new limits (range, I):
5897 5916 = 0.5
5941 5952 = 1.0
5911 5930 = 0.9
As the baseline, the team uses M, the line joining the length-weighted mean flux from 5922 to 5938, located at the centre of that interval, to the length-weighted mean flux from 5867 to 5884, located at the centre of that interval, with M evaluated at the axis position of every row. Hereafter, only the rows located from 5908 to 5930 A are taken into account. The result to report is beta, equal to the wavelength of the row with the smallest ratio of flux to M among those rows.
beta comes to 5912.07 A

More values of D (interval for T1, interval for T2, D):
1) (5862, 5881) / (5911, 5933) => 3624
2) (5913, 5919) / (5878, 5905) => 3516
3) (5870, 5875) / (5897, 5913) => 3407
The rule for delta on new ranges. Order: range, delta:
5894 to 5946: 0.943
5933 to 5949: 0.979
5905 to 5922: 0.979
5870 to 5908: 0.937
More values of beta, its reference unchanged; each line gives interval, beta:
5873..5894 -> 5893.05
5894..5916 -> 5895.76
